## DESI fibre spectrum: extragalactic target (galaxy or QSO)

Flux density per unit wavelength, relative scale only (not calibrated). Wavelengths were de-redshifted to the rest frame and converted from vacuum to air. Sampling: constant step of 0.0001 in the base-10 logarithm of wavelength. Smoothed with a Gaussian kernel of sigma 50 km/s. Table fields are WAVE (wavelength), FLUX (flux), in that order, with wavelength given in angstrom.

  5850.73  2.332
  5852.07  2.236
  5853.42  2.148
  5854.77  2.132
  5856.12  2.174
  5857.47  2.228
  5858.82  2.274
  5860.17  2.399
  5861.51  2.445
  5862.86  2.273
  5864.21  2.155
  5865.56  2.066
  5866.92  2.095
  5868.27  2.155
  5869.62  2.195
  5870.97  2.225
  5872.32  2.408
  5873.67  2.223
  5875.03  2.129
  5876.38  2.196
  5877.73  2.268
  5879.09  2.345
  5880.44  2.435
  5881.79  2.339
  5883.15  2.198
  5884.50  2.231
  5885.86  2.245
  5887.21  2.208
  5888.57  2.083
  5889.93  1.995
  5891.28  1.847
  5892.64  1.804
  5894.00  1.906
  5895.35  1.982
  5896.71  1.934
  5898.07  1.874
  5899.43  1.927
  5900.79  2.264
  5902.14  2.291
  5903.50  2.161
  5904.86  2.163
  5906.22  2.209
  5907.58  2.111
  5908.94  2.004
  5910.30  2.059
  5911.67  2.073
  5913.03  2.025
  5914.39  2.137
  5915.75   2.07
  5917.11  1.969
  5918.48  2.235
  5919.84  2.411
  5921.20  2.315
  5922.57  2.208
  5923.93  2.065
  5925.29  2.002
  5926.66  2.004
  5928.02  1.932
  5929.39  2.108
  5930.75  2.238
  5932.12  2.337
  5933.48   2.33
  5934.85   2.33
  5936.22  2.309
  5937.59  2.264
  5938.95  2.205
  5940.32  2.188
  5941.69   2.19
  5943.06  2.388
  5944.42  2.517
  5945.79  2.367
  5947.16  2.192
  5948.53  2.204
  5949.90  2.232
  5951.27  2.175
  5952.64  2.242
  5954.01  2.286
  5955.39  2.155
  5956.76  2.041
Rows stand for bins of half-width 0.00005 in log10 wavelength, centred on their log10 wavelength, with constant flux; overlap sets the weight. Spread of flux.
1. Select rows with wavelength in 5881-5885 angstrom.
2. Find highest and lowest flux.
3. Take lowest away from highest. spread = 0.14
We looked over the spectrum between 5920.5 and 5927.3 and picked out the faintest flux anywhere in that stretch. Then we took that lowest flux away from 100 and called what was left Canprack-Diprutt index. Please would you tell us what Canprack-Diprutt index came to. 98.00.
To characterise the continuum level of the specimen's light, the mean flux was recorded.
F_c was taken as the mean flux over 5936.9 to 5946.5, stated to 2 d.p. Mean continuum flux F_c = 2.30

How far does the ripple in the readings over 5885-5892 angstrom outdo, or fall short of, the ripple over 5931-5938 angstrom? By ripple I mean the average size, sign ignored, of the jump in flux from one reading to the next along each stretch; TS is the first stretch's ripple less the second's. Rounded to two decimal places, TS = 0.08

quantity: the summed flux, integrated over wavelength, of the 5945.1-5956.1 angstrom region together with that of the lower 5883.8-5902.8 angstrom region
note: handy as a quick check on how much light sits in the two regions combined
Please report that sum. 63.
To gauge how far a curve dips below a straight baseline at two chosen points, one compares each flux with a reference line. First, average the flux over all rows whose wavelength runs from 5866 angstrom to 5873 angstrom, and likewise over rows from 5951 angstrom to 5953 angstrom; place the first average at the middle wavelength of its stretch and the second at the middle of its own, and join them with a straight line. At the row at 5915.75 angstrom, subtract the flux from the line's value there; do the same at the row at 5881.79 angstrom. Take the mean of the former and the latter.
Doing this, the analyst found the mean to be 0.01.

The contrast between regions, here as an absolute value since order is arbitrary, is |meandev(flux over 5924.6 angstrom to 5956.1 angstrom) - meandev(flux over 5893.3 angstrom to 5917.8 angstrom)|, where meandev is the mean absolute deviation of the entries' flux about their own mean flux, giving 0.00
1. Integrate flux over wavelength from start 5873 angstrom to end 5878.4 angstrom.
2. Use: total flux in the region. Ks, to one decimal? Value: 11.9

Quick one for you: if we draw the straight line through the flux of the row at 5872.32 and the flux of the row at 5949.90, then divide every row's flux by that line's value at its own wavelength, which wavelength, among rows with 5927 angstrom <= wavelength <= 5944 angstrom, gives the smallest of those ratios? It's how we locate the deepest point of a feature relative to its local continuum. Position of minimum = 5928.02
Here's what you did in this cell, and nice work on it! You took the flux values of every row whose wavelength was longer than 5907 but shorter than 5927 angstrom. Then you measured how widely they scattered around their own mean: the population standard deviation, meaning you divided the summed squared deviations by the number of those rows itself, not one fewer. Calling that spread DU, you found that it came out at 0.123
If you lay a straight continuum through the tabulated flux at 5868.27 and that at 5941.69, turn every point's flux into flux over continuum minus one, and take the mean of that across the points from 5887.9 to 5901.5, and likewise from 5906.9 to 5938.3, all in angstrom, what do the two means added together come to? -0.11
